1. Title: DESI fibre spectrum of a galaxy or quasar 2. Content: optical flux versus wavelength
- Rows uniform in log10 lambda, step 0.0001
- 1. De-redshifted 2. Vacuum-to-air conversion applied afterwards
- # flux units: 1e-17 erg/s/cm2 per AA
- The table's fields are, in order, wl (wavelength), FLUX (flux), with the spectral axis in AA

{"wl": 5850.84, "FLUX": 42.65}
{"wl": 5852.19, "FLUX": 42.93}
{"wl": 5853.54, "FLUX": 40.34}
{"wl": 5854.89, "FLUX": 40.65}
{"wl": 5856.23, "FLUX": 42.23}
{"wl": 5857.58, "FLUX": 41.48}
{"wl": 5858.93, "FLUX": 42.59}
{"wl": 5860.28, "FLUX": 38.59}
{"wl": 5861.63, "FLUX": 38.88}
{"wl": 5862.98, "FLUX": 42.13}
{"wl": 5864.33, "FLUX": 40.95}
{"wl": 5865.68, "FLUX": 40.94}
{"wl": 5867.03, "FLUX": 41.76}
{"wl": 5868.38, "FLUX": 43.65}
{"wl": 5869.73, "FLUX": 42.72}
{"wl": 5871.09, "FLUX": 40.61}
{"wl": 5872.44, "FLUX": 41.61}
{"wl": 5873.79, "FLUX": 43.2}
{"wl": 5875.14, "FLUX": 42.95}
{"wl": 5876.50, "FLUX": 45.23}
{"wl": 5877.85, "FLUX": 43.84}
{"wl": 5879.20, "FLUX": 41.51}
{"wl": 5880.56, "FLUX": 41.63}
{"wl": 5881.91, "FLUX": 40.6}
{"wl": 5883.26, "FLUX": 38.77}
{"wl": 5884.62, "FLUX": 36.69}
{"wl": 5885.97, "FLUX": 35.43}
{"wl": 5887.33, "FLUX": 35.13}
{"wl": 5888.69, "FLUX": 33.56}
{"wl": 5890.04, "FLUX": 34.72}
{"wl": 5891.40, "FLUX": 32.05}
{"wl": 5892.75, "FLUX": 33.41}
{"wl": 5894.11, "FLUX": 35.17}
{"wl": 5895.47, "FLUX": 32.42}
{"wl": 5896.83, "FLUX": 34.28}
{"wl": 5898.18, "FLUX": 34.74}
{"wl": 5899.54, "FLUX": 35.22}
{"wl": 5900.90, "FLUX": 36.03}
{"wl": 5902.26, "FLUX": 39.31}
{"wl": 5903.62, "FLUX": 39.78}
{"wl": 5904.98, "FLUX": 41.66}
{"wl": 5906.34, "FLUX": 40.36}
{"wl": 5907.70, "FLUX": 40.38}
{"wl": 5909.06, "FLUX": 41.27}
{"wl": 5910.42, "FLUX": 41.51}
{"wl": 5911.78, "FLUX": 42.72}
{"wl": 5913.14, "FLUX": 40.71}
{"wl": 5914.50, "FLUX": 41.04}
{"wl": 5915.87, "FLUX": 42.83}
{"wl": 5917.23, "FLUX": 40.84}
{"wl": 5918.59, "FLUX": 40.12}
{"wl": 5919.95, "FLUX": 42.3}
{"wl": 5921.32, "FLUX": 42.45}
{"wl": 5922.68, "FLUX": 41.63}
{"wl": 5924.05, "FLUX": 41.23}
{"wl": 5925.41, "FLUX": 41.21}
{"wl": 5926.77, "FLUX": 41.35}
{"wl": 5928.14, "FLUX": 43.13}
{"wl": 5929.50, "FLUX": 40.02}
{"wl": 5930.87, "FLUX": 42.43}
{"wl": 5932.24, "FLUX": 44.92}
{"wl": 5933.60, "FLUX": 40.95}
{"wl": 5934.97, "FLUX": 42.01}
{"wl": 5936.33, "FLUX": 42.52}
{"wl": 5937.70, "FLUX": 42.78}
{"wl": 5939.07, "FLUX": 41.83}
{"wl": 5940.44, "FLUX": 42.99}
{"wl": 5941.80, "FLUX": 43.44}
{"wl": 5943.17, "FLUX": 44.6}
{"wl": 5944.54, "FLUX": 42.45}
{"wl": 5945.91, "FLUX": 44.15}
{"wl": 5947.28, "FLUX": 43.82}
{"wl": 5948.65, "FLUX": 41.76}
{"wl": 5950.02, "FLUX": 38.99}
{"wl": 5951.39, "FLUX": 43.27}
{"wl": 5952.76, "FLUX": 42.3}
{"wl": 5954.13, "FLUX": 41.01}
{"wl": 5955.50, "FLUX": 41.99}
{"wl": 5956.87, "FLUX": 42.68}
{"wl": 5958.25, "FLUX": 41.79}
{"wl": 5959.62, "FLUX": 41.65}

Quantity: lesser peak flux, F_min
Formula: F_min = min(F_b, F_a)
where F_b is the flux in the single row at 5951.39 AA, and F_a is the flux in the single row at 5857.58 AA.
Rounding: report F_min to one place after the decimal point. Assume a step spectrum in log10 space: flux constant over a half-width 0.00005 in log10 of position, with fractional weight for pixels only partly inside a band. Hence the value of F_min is 41.5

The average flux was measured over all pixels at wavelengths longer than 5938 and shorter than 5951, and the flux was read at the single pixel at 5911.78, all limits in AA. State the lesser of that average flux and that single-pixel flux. 43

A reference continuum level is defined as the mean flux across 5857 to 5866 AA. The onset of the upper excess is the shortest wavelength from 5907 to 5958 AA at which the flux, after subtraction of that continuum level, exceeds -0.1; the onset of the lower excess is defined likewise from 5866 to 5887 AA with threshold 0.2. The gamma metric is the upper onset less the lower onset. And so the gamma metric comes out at 42.0 AA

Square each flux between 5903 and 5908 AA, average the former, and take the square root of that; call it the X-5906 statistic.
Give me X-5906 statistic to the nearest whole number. 41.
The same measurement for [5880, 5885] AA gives 39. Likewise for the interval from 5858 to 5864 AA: 41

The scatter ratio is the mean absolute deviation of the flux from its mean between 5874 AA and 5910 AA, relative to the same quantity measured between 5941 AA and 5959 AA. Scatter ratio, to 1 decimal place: 3.1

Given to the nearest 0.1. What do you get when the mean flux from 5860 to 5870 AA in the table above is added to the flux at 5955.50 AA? 83.2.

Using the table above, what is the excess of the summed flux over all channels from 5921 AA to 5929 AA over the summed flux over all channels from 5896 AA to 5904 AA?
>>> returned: 32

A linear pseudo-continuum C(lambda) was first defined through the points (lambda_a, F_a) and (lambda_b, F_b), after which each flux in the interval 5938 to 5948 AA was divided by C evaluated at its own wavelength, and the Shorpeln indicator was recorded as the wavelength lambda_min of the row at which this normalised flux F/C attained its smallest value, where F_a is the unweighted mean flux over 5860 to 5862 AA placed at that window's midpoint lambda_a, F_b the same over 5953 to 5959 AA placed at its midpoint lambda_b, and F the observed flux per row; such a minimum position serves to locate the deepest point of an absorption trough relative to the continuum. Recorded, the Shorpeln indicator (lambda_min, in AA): 5939.07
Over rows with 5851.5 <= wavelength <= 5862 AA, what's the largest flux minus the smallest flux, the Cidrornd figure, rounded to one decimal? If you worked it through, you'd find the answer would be 4.3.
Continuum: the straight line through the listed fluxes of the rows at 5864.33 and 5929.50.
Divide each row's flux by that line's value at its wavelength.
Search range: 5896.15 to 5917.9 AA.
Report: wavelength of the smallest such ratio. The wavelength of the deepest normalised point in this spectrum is 5896.83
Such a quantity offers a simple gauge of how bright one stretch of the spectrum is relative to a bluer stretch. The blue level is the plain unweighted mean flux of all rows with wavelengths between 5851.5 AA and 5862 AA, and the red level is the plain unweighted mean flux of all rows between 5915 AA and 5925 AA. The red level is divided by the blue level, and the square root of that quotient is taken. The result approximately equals 1.01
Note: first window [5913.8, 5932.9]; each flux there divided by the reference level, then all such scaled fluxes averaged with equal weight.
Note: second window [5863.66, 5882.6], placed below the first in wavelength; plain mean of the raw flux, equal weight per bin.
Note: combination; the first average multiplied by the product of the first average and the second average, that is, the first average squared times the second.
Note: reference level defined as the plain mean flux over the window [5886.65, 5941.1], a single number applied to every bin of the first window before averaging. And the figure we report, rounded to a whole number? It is 47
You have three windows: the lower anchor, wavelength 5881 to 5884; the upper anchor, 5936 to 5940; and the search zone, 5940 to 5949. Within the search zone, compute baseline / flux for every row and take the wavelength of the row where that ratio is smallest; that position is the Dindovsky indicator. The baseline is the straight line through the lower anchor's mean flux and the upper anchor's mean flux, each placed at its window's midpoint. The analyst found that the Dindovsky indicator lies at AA 5943.17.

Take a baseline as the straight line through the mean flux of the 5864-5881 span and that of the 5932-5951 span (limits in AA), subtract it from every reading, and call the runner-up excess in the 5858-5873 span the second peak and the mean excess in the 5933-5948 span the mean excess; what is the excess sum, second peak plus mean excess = 1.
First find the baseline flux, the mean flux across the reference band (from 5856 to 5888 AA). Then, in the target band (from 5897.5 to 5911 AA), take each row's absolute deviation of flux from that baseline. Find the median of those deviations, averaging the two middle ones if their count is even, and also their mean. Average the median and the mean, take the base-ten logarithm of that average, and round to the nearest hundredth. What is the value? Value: 0.20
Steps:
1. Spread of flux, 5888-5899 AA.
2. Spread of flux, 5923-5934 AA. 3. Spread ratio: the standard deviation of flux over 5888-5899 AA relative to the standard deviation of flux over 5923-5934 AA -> 0.74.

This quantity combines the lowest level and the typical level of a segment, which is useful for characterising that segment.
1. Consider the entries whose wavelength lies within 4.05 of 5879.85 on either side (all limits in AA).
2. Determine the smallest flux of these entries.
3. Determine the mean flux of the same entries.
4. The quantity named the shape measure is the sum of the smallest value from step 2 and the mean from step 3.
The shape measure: 80.7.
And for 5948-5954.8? 80.5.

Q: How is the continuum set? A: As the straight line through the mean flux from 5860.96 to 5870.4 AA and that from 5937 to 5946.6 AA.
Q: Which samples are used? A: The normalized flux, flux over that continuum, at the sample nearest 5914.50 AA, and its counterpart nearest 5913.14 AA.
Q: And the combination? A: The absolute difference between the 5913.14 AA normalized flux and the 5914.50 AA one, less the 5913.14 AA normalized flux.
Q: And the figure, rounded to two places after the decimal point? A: -0.95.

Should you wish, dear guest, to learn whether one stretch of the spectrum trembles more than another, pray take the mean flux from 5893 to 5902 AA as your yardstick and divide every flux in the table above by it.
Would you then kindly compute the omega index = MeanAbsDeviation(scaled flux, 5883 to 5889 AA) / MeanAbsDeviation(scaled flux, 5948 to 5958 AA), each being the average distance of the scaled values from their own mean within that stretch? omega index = 1.5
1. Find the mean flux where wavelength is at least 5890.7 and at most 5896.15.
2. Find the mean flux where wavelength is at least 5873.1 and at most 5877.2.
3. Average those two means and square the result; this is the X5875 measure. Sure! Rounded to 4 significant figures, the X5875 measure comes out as 1484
